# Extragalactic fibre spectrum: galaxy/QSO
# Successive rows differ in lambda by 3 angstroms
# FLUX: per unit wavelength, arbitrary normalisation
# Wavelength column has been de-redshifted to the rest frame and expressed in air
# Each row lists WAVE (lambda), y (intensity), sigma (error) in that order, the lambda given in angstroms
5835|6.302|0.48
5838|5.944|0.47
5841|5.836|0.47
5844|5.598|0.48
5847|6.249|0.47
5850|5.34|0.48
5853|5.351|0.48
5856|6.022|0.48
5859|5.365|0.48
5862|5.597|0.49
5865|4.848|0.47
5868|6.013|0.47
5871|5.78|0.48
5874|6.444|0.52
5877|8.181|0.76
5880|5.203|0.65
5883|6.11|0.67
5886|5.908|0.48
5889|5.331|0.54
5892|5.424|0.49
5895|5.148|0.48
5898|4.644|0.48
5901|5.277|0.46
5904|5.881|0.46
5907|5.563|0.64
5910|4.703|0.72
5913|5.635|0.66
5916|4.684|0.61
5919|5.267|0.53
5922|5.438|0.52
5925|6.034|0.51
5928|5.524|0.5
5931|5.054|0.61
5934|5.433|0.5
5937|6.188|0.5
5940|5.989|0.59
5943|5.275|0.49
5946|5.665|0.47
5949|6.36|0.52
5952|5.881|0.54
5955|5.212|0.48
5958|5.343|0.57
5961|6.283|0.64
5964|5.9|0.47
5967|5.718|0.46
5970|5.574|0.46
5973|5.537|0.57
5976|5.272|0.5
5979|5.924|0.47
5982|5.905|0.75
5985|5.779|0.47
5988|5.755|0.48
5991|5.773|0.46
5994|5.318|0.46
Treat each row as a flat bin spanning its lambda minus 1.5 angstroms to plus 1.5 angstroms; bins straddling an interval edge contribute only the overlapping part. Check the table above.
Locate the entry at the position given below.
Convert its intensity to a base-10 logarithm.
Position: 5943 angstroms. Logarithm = 0.722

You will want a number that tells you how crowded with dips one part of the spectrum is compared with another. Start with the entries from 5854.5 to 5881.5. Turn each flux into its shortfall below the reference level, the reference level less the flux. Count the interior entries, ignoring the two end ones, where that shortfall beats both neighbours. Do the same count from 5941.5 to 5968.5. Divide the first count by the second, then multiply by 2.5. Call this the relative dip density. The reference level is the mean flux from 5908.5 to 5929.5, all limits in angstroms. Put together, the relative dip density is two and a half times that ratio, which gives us 7.5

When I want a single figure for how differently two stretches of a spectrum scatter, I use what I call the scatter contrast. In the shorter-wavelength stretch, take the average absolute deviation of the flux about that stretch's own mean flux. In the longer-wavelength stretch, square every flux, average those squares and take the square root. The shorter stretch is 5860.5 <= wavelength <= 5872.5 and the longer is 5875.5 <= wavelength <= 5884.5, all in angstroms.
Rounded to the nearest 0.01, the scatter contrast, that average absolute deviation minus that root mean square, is -6.26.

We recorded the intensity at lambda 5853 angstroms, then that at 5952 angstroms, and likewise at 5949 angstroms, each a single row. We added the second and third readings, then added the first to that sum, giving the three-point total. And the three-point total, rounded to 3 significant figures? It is 17.6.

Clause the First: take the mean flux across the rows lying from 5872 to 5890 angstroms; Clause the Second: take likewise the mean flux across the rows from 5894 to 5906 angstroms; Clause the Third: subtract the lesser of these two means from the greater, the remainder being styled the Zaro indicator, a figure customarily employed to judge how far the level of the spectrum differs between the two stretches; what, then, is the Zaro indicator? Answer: 1.0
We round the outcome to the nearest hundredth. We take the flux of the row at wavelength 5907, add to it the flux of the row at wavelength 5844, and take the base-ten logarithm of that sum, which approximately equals 1.05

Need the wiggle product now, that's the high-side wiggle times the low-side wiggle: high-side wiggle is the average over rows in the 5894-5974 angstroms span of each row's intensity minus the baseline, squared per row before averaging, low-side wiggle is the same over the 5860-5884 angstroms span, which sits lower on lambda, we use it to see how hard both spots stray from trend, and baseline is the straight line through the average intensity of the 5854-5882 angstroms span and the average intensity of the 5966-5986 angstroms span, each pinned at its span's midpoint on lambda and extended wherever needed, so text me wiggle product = 0.27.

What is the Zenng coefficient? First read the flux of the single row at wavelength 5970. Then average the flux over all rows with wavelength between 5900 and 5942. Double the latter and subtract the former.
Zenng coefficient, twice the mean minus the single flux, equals 5.38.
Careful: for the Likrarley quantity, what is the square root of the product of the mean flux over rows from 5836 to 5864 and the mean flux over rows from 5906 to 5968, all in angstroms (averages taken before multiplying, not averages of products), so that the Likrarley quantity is 5.64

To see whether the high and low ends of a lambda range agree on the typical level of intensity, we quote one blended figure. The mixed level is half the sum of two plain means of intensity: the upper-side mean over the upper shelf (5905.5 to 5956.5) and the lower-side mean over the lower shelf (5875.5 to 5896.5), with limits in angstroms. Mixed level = 5.71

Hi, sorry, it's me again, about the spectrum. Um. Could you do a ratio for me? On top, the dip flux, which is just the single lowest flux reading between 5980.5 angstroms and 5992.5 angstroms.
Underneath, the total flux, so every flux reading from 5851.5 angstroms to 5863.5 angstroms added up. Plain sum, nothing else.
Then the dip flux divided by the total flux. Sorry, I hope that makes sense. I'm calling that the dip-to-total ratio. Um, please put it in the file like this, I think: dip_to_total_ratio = 0.26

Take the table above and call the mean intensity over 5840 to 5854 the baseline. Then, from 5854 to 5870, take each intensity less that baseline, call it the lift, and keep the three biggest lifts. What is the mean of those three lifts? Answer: 0.20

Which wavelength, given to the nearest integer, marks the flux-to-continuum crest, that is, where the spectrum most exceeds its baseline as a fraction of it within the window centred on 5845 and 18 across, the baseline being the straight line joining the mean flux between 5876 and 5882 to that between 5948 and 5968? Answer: 5847 angstroms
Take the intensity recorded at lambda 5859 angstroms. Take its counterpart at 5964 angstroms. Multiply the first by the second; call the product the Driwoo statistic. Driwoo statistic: 32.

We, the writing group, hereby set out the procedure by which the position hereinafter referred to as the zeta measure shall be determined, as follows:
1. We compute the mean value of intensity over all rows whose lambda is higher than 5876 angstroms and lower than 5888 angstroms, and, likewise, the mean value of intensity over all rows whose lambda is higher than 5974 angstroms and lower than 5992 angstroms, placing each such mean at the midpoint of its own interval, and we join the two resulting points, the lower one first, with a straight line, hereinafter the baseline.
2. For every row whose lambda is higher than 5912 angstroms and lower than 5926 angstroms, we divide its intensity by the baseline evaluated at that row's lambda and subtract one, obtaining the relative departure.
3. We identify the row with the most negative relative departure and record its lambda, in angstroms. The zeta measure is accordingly 5916 angstroms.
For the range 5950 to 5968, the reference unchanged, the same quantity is 5955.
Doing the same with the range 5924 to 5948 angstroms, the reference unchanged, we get 5931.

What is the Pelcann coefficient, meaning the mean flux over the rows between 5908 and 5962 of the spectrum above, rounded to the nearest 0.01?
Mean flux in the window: 5.55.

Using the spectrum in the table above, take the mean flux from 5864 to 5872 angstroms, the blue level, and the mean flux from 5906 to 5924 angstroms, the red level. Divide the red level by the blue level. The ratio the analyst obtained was 0.94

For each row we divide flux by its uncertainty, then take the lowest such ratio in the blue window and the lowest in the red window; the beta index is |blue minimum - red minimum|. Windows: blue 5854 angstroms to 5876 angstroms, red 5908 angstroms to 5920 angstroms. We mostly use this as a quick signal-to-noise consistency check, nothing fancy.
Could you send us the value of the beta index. 3.8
